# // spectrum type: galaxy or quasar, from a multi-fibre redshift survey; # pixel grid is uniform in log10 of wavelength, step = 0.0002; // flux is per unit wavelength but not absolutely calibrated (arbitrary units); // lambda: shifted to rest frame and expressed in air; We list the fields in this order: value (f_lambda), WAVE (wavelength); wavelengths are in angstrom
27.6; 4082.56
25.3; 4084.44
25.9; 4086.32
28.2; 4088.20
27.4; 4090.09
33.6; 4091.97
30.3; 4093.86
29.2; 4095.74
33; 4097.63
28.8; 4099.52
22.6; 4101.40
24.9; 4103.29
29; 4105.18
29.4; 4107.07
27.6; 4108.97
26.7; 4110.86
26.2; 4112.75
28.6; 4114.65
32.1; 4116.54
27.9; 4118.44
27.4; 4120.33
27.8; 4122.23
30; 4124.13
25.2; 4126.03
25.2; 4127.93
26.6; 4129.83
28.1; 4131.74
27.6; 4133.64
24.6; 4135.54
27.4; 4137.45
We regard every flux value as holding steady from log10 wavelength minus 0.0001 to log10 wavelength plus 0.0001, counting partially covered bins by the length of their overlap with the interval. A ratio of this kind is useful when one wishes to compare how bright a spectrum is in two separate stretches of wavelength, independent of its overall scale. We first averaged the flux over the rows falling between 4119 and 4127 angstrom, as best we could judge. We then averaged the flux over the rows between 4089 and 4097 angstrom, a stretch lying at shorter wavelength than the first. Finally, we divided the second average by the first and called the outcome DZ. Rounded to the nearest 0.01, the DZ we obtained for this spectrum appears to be 1.09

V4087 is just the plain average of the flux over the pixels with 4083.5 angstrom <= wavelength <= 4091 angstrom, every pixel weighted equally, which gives 26.7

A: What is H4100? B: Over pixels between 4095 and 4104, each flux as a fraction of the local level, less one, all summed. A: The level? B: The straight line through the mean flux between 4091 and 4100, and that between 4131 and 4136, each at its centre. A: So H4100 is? -0.5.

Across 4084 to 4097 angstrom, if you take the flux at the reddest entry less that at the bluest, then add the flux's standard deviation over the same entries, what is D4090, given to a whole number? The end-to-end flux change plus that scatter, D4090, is 7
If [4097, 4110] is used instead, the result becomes -2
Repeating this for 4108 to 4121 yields 2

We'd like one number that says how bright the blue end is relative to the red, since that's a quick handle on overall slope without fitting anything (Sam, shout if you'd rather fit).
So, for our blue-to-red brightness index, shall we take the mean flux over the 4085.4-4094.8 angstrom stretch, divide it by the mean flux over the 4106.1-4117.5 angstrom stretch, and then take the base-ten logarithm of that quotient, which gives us 0.010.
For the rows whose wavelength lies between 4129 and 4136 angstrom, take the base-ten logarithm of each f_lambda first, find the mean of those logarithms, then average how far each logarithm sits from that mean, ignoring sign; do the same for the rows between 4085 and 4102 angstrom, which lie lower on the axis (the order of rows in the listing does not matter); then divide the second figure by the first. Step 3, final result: 2.04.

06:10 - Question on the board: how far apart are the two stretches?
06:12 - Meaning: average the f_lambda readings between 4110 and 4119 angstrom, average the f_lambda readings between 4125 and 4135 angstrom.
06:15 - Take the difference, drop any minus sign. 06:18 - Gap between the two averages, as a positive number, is 1.8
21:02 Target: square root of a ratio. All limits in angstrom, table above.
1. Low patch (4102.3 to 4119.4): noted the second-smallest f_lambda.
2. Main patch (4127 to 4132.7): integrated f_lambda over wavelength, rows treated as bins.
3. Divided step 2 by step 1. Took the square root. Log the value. 2.41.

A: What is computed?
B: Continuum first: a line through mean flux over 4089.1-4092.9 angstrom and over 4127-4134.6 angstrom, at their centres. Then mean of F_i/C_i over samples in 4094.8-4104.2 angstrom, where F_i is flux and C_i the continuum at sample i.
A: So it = 0.93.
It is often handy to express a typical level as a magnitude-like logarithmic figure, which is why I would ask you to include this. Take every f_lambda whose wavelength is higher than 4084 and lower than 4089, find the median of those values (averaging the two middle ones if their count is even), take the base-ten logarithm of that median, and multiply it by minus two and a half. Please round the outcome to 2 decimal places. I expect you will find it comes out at -3.53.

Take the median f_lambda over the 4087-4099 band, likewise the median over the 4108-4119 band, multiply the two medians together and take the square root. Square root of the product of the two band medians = 28.7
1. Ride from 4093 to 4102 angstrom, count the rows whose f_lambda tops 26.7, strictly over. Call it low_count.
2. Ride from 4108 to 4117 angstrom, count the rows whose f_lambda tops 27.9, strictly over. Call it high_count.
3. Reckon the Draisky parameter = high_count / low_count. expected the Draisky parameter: 0.50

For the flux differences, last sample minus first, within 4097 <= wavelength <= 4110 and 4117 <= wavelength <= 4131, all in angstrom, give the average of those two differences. -3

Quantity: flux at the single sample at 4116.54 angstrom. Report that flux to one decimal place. 32.1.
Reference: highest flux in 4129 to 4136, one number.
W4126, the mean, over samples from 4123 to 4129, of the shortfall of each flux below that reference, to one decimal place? 1.3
